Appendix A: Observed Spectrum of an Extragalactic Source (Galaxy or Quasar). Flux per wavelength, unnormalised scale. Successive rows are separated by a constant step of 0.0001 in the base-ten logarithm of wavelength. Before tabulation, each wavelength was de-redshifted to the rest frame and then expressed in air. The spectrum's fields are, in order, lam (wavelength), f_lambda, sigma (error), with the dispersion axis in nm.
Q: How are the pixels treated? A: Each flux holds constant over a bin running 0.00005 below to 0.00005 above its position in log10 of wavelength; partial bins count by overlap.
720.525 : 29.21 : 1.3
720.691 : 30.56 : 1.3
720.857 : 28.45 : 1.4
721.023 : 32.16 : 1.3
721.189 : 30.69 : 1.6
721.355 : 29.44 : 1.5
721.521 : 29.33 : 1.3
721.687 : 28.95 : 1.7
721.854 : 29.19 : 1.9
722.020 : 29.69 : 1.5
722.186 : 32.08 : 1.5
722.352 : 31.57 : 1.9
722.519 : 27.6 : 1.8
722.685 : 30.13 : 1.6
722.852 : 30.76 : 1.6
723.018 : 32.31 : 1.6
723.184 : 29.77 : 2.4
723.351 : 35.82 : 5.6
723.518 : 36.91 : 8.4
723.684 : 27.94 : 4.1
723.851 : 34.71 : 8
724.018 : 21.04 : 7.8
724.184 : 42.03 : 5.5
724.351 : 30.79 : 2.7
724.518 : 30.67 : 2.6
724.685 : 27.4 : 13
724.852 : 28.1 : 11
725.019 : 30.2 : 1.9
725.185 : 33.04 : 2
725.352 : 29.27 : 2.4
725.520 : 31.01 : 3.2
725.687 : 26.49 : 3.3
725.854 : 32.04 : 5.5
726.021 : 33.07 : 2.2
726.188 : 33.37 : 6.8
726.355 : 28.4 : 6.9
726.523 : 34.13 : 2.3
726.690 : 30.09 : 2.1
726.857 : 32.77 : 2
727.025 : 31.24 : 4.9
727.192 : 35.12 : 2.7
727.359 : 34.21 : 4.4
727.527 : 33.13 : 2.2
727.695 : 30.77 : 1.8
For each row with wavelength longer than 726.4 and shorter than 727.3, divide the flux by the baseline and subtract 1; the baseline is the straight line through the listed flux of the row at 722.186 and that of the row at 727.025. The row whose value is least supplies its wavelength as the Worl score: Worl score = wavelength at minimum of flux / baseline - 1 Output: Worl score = 726.690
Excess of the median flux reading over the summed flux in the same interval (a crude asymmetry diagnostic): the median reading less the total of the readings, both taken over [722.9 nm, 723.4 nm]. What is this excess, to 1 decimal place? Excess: -65.6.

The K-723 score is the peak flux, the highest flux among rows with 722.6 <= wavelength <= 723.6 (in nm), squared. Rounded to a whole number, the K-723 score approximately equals 1362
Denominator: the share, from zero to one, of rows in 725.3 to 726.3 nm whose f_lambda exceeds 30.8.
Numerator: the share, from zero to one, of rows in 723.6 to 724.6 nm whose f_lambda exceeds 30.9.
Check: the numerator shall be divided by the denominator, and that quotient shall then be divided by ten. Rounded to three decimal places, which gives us 0.050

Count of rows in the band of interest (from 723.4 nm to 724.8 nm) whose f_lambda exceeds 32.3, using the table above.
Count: 3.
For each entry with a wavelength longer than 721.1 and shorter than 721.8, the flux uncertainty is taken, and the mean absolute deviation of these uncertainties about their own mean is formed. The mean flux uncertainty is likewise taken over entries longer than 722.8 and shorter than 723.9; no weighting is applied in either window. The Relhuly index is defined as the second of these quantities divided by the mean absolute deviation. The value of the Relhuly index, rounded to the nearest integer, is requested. 36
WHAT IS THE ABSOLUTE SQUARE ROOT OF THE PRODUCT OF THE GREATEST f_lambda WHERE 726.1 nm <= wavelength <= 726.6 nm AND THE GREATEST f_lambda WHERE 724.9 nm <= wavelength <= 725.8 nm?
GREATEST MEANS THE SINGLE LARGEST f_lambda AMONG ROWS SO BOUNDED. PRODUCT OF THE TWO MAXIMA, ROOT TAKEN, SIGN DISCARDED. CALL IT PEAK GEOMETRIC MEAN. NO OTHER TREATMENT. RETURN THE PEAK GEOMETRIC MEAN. 33.6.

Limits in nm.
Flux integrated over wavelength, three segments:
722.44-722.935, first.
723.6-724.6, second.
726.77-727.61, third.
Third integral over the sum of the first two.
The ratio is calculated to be 0.61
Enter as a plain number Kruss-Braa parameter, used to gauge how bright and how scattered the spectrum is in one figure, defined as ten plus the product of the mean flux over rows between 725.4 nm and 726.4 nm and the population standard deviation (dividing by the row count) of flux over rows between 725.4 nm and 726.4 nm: 87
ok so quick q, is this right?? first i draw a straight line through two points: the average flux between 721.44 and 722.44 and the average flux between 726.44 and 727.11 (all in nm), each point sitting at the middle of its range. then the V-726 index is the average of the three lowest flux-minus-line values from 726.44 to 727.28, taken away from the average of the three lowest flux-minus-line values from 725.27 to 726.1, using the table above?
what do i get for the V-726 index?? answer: -1.9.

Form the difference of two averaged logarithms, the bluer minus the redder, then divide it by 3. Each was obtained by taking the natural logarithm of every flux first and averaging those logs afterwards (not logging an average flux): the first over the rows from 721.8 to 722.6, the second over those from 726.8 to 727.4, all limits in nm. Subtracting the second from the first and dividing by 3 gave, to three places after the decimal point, -0.035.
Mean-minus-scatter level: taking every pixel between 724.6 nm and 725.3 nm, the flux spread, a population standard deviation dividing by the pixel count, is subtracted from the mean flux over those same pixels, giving 27.5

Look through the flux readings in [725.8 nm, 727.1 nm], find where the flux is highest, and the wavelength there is 726.523 nm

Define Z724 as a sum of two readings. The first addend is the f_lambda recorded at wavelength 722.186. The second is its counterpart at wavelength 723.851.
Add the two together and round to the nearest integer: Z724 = 67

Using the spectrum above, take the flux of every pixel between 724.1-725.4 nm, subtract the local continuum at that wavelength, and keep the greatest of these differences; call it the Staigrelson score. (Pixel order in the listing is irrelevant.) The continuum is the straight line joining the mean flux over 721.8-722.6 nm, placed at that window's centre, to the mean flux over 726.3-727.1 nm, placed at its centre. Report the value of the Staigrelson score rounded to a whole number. 11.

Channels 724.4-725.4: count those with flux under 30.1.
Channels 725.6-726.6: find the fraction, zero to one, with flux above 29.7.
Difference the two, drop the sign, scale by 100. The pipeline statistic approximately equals 233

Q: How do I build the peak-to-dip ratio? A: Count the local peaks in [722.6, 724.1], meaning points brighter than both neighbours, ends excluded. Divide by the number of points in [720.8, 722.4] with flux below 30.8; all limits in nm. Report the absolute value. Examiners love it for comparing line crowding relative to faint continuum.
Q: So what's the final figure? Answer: 0.4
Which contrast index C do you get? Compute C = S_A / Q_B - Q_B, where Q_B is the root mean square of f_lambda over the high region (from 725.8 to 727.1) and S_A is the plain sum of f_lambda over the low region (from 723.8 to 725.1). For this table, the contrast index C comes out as -24.3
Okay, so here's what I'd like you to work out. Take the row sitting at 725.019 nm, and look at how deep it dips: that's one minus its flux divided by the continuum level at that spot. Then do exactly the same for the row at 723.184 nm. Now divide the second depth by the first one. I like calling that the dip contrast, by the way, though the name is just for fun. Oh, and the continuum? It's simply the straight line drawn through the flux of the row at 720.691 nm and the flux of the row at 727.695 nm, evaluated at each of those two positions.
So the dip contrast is 1.8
